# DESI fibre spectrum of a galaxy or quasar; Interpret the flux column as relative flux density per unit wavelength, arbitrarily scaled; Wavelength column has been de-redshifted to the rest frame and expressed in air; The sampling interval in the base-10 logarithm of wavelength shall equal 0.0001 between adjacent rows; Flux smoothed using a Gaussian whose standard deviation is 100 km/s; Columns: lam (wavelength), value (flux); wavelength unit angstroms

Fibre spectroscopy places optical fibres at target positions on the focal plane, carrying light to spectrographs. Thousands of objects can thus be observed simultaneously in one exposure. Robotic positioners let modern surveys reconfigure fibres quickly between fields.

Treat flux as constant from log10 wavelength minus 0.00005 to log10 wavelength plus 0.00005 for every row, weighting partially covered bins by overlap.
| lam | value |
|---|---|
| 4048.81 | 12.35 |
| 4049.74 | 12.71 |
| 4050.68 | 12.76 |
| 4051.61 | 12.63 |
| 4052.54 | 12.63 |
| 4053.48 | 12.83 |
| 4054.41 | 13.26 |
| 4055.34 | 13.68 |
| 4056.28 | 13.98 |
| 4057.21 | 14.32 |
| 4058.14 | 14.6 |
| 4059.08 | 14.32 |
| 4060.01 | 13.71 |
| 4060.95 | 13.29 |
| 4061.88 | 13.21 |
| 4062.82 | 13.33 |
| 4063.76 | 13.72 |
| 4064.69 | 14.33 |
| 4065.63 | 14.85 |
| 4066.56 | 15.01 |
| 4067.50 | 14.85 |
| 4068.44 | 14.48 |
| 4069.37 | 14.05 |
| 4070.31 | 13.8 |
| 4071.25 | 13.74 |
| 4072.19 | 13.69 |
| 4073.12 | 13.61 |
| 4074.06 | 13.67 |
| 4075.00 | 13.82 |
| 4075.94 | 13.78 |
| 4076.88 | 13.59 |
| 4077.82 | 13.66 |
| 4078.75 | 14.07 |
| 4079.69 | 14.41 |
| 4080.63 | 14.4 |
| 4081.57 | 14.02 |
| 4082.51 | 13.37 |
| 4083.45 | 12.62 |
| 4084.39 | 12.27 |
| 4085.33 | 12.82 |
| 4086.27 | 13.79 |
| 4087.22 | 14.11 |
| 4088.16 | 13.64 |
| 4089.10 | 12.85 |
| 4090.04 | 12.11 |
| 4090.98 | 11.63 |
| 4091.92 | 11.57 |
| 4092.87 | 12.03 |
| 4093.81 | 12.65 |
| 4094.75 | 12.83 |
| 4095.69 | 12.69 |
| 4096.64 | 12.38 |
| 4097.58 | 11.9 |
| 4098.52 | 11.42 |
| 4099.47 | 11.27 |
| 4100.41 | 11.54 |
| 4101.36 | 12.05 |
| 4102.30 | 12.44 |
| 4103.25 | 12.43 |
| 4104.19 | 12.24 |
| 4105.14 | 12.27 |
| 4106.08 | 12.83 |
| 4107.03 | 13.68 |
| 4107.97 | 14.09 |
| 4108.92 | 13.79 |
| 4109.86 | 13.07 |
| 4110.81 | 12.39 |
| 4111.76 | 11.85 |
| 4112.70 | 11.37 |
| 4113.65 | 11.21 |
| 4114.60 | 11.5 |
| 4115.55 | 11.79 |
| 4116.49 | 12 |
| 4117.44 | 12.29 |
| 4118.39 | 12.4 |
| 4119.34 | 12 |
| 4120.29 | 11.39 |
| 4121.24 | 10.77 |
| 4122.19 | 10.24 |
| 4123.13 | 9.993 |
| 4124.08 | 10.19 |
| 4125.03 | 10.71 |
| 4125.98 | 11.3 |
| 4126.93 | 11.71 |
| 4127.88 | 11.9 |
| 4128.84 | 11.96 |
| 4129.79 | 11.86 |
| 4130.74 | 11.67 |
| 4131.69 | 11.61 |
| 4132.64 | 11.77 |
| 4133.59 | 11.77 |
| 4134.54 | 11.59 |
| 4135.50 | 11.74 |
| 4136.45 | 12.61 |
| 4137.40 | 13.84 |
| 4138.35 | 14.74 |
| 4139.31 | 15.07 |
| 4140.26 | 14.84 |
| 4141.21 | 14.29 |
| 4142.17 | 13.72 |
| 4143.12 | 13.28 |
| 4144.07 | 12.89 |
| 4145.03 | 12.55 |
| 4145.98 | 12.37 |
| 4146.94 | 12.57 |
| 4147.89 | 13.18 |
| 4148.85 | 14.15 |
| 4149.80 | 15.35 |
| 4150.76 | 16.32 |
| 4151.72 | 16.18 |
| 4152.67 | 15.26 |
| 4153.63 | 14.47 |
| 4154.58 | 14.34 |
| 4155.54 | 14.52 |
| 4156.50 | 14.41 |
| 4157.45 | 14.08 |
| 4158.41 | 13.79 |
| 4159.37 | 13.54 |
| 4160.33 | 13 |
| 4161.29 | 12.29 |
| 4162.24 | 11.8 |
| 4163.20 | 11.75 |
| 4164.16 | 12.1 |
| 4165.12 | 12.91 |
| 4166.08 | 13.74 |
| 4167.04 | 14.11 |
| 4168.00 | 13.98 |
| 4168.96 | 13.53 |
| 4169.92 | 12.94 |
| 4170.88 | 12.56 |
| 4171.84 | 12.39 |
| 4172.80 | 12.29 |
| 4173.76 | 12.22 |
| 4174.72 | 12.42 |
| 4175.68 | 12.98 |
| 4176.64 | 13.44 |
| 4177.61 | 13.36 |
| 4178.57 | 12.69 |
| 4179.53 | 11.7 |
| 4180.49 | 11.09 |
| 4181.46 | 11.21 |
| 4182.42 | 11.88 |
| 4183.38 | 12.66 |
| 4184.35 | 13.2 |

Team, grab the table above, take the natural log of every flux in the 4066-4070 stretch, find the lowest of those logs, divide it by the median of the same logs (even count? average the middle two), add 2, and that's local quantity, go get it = 2.984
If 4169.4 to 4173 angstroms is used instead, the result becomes 2.994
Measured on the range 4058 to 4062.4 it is 2.986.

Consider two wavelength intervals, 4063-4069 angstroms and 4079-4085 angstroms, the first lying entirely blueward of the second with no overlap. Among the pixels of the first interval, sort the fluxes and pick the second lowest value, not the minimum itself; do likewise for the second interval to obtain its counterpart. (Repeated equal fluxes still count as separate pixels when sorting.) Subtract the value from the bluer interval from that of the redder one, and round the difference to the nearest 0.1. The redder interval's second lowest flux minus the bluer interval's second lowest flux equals -1.7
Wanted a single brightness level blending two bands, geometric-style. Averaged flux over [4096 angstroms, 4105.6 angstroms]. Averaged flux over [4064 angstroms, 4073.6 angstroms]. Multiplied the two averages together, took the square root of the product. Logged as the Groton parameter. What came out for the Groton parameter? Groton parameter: 13.1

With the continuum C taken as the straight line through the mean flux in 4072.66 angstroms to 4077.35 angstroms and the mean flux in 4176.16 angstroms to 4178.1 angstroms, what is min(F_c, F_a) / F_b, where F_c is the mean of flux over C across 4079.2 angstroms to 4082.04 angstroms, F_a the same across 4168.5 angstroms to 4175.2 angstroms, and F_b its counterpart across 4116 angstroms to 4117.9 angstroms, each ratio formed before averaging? 1.05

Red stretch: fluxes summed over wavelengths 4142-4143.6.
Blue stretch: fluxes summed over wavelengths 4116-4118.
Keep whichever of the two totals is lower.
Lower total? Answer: 24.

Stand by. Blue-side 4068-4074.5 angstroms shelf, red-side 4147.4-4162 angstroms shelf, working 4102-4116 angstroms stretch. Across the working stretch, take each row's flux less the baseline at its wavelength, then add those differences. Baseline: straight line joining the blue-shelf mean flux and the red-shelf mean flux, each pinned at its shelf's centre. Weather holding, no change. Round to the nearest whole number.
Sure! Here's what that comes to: -24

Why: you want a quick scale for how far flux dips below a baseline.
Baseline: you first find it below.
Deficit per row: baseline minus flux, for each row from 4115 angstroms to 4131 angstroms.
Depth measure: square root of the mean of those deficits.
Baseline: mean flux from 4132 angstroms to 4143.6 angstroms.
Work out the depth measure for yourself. 1.36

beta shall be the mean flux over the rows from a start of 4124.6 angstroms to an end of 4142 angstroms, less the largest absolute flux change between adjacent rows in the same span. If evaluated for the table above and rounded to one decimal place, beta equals 11.3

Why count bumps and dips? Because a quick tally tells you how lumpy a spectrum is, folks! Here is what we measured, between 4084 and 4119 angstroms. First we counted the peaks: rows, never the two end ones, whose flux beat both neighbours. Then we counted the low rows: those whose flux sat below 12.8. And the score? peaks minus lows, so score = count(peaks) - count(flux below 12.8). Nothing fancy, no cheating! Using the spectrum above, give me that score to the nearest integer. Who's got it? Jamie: -22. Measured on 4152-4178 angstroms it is -6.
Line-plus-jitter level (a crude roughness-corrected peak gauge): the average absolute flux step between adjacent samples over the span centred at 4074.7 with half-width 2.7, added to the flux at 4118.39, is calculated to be 12.5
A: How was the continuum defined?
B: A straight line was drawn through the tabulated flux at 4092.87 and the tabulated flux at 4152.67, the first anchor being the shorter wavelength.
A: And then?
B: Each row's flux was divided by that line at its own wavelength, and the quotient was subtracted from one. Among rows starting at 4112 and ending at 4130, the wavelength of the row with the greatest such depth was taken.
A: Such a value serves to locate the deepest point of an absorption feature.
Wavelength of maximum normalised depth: 4123.13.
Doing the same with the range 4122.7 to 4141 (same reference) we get 4123.13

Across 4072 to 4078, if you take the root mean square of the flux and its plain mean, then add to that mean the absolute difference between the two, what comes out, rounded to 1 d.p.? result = 13.7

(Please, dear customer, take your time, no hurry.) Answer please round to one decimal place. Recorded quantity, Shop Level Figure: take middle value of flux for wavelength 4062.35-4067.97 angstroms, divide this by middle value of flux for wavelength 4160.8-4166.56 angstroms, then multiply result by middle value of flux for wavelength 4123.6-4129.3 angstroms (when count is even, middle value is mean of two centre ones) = 13.8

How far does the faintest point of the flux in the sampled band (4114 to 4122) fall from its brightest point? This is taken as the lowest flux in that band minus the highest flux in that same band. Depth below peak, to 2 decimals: -1.63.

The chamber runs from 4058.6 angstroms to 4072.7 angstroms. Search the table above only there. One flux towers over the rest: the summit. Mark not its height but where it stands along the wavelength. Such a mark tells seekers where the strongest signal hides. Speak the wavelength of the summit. 4066.56 angstroms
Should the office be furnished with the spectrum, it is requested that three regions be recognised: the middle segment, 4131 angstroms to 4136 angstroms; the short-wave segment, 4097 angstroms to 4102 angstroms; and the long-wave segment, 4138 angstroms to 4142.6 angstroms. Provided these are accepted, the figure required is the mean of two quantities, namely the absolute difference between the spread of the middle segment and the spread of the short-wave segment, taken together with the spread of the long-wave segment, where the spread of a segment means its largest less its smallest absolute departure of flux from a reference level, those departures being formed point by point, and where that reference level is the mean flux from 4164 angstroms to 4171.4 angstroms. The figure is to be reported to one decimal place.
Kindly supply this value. 1.0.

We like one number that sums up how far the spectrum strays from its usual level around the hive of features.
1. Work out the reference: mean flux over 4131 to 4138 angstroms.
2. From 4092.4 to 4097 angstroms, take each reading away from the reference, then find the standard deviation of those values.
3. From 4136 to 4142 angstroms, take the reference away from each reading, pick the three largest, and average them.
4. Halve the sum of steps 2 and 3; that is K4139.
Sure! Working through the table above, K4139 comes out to 1.5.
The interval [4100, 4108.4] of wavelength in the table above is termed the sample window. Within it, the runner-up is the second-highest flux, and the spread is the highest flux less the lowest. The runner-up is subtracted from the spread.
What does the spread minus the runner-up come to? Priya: -11.1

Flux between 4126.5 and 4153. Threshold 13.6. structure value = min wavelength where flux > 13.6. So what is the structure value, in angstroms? 4137.40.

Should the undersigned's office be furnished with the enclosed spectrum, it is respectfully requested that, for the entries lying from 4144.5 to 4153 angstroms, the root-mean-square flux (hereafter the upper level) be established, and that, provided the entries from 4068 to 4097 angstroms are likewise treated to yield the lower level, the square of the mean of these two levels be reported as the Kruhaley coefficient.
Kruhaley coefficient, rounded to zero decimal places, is 191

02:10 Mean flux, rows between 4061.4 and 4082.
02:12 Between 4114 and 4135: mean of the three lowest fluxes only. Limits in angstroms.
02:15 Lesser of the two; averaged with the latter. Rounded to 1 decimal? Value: 10.1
